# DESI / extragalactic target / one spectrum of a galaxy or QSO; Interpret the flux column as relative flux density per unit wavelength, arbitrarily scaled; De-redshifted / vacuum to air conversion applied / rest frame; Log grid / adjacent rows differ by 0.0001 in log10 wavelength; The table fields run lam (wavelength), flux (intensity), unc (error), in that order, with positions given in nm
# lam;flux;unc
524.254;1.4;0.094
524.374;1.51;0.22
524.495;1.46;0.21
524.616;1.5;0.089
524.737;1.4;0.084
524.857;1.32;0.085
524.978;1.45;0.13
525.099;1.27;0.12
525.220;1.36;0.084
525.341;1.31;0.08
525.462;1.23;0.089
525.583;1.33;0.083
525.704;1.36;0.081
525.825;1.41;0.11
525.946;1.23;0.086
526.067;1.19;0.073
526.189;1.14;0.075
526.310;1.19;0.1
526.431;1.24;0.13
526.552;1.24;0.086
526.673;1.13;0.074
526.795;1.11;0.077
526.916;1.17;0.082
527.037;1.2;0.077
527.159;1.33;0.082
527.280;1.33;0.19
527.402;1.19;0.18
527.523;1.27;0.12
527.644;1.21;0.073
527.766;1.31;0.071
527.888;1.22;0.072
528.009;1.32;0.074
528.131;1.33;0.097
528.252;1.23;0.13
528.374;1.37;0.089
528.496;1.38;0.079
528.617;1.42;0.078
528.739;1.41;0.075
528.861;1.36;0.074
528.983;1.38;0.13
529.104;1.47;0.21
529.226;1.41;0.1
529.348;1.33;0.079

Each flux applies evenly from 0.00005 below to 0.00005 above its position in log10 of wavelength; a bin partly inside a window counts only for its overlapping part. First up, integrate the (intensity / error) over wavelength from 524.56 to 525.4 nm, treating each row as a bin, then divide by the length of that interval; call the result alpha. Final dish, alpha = 14.8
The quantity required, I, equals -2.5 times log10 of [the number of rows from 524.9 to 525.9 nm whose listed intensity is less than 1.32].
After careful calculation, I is -1.2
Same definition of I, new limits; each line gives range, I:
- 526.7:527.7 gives -1.9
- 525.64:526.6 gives -1.9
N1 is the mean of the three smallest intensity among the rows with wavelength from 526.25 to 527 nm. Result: 1.14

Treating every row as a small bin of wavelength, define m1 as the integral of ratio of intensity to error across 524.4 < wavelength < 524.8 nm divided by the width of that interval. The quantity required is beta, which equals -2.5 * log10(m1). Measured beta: -2.78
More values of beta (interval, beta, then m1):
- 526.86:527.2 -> -2.96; 15.3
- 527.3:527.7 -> -2.58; 10.8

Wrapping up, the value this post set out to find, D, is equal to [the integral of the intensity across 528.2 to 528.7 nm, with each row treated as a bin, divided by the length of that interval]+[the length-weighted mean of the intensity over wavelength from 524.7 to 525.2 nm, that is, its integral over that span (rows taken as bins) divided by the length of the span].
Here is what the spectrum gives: 2.71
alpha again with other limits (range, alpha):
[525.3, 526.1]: 15.1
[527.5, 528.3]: 15.1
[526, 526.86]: 13.9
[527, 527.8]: 12.7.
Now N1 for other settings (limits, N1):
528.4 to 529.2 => 1.37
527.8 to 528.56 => 1.26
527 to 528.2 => 1.20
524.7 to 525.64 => 1.27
